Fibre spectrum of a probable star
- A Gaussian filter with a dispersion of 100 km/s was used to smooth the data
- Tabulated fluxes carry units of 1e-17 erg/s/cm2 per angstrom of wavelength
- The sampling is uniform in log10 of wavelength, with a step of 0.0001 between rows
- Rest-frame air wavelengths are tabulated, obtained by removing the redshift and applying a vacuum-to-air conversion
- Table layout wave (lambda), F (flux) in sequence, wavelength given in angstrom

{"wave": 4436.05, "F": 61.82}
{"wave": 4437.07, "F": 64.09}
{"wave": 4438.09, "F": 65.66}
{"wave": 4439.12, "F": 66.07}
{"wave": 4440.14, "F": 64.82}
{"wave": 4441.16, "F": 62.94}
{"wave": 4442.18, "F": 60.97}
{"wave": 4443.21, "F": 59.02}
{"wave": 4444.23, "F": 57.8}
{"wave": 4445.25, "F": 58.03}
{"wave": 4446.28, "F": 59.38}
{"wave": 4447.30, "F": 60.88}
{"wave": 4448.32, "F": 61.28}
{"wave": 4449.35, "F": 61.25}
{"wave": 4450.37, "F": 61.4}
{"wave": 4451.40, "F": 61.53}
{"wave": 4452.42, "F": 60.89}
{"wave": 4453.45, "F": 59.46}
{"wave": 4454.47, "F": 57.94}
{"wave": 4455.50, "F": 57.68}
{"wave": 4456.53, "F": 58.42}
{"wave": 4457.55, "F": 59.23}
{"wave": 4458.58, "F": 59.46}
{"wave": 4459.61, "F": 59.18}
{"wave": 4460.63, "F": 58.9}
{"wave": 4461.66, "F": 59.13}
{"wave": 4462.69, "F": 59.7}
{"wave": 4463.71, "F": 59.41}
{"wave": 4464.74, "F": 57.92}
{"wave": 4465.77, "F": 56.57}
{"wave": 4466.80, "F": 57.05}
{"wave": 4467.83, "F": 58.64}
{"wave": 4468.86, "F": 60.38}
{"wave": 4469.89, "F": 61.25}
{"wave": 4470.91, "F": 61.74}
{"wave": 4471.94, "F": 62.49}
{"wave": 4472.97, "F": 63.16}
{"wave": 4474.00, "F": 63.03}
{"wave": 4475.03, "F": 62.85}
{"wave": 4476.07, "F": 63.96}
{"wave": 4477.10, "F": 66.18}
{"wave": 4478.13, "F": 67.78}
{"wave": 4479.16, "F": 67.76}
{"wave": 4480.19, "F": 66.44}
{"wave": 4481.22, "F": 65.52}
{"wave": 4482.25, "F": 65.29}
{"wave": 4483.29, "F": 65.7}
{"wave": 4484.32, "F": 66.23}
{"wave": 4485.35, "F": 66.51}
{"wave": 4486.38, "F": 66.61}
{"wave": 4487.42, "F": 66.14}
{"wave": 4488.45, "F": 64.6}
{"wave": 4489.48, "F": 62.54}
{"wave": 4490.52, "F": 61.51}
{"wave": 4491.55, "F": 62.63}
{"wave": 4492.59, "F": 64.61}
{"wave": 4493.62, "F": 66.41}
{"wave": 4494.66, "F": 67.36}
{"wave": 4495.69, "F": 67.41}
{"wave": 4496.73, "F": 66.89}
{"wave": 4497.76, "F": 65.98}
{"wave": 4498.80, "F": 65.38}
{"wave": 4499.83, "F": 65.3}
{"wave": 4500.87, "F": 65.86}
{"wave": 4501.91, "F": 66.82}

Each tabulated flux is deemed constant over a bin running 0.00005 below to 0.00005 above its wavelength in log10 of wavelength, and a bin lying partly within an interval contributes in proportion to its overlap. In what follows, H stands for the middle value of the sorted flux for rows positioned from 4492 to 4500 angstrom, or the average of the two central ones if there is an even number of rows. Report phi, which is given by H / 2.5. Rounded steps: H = 66.2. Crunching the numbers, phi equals 26.5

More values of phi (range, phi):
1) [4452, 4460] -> 23.7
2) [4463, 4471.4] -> 23.6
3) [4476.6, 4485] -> 26.5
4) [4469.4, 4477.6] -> 25.2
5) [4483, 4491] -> 26.4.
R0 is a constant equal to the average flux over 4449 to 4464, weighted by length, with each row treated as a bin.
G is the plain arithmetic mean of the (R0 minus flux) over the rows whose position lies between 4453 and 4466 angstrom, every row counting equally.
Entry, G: 1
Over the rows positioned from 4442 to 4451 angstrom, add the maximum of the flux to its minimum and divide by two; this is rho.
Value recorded 59.6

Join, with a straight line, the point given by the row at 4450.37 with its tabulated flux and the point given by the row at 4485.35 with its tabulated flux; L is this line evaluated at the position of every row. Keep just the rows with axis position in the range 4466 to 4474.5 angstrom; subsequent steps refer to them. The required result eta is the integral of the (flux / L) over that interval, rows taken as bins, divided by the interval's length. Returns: 0.95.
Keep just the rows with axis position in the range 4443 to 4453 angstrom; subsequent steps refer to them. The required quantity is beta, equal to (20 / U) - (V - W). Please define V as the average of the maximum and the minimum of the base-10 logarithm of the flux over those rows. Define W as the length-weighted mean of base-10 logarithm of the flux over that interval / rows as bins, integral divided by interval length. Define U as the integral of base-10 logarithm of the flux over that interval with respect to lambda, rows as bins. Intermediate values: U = 17.8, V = 1.78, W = 1.780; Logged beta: 1.13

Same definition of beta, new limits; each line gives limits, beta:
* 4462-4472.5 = 1.07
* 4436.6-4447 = 1.07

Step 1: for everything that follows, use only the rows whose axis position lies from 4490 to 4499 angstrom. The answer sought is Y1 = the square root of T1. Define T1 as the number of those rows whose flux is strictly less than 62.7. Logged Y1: 1.41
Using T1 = 2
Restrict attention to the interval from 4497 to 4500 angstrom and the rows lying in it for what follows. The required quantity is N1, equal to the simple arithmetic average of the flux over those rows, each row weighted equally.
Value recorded 65.6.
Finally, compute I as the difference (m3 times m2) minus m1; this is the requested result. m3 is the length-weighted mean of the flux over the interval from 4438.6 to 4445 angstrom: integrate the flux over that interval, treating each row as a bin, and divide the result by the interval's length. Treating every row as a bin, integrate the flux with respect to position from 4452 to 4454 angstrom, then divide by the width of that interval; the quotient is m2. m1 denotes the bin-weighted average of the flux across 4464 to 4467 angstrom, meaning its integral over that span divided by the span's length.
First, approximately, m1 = 57.3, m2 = 60.1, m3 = 62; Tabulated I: 3656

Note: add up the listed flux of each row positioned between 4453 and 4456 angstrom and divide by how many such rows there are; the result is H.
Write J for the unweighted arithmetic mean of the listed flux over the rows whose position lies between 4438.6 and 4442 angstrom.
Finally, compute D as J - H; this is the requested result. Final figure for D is 6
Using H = 58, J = 64.6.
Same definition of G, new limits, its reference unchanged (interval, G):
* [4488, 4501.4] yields -6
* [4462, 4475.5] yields -1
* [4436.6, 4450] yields -2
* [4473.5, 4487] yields -6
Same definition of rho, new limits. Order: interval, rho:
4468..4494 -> 64.1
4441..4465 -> 60.3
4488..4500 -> 64.5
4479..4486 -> 66.5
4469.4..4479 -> 64.5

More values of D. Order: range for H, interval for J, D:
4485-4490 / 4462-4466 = -7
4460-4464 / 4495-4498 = 7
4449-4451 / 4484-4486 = 5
